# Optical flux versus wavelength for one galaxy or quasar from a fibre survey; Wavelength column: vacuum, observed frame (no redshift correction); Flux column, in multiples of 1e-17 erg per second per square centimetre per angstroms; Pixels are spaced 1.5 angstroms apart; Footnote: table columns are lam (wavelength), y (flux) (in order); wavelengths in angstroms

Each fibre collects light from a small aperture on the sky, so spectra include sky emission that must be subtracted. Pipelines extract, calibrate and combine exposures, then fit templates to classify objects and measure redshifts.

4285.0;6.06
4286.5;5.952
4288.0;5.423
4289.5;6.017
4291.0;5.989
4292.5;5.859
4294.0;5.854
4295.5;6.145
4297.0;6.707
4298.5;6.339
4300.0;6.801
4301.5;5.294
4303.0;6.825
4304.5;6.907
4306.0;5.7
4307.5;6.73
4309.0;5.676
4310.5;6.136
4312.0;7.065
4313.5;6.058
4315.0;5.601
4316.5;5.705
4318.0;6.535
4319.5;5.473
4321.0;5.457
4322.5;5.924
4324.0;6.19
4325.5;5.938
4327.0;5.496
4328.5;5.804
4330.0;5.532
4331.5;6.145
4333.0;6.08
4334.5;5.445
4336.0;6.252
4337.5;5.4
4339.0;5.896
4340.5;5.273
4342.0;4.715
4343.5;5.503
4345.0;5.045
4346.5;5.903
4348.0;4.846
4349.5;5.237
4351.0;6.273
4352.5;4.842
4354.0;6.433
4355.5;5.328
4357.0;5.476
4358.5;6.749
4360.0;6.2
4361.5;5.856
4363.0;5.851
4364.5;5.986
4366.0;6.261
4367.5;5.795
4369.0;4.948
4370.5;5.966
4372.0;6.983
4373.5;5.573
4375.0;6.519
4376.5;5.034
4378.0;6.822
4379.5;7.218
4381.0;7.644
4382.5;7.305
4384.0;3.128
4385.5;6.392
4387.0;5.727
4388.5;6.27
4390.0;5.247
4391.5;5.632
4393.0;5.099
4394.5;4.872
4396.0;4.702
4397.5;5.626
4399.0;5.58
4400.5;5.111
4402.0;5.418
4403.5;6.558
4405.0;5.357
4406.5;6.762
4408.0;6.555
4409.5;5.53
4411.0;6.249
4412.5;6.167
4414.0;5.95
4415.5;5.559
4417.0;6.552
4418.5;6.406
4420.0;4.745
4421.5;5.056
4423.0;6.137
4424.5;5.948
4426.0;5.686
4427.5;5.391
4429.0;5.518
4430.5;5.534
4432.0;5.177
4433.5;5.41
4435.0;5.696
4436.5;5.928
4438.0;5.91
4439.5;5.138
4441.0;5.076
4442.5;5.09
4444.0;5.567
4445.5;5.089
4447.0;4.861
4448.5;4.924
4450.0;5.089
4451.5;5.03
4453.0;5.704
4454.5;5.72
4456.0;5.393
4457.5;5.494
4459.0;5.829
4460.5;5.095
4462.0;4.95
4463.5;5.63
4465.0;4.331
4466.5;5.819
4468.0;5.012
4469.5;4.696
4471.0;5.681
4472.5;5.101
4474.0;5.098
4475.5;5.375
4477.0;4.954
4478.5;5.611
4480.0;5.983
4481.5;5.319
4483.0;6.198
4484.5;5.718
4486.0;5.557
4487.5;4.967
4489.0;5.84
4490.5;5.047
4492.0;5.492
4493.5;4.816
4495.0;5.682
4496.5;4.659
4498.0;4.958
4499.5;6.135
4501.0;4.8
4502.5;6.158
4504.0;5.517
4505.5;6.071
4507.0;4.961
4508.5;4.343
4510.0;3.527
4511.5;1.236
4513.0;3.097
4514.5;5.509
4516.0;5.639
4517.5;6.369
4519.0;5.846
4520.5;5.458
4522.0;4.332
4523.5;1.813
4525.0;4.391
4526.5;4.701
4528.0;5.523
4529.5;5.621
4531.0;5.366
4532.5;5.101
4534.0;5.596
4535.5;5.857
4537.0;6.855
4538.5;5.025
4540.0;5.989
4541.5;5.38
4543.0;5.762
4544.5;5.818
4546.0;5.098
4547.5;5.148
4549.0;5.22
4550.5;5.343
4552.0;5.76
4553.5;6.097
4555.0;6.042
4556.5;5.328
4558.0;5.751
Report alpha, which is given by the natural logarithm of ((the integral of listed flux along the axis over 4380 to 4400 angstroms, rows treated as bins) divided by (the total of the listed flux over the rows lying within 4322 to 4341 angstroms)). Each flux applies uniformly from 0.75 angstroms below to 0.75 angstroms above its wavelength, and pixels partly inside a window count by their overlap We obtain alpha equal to 0.40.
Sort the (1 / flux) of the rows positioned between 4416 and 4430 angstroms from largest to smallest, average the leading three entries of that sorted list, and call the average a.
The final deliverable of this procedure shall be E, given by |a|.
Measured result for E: 0.198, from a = 0.198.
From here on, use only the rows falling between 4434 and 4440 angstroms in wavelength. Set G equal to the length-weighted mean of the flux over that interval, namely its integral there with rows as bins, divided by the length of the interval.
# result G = 5.7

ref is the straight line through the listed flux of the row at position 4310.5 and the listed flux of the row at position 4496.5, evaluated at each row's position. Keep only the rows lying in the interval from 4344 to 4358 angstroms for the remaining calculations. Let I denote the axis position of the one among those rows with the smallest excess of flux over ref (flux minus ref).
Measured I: 4348.0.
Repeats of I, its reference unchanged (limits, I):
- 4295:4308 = 4301.5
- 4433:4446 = 4441.0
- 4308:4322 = 4321.0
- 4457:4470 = 4465.0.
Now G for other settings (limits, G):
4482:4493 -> 5.5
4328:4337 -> 5.9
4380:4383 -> 7.5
